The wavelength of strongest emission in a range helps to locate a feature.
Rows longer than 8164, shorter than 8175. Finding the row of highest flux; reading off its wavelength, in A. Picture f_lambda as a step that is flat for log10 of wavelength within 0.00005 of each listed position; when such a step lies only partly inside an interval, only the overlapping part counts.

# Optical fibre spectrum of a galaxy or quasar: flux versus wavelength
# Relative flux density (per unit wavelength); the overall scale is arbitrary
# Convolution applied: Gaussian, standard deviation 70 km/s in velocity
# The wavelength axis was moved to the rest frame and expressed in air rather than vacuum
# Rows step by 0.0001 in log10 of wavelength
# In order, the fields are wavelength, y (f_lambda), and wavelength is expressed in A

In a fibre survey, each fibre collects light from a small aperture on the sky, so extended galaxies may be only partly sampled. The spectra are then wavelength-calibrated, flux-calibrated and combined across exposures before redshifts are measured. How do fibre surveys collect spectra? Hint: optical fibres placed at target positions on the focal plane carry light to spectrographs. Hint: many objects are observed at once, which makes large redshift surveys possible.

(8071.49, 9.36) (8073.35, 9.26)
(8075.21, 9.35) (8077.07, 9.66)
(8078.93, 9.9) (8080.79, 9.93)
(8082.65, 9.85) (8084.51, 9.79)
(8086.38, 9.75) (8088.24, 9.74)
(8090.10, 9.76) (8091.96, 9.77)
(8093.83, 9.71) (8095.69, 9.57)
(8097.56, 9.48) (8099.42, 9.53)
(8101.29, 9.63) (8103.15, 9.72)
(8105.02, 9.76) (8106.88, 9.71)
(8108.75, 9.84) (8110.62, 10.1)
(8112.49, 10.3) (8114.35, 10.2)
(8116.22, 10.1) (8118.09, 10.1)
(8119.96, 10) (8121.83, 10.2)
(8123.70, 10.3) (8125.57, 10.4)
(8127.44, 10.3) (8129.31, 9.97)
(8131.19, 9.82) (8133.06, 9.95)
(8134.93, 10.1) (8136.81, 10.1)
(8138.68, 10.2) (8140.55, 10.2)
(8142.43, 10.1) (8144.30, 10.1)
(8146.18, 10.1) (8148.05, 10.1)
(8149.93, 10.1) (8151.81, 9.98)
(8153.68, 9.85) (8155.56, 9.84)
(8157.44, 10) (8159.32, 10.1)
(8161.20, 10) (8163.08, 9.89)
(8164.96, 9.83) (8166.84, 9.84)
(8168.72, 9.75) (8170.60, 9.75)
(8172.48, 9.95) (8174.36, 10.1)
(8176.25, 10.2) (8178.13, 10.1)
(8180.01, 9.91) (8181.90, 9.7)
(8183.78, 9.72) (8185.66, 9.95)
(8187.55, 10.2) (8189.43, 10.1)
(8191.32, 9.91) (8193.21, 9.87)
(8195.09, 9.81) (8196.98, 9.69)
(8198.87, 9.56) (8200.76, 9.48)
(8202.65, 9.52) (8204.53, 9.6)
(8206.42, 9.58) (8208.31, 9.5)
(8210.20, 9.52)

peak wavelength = 8174.36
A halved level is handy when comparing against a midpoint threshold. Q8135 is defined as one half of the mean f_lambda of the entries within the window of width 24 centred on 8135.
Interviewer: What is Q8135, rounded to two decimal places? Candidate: 5.06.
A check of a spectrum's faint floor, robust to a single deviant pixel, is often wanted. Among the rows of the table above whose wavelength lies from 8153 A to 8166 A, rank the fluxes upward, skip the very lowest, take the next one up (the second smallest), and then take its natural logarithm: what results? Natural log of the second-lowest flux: 2.29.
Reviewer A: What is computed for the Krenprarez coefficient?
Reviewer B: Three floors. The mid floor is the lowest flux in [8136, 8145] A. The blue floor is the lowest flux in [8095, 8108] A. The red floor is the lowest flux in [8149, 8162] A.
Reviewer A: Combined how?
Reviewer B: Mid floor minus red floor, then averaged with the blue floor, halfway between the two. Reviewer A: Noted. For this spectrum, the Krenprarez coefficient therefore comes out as 4.87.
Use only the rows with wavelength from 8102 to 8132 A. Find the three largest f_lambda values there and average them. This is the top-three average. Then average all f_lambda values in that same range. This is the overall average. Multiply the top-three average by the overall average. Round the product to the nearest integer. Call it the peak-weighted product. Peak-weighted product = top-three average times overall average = 104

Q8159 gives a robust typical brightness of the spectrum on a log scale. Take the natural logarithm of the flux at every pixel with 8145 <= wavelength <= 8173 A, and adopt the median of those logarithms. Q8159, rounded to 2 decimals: 2.30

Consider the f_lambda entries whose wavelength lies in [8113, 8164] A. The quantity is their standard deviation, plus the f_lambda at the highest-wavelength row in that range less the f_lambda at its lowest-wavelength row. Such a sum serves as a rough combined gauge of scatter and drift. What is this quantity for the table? -0.17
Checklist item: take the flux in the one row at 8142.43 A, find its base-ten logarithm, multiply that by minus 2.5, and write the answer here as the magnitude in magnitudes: -2.51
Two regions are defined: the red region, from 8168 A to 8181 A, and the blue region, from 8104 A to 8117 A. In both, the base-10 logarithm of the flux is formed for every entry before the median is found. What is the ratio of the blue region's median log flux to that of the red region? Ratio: 1.01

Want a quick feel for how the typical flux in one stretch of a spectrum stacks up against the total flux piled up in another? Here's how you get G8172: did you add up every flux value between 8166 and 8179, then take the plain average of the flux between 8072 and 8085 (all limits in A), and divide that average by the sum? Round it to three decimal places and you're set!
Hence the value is 0.139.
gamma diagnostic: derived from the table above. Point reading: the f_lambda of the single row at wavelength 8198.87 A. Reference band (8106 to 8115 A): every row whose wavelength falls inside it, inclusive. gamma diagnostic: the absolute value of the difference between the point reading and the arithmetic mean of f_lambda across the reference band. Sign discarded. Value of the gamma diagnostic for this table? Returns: 0.47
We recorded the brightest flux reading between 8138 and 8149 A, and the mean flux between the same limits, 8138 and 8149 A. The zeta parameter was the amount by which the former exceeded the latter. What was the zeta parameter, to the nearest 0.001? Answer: 0.067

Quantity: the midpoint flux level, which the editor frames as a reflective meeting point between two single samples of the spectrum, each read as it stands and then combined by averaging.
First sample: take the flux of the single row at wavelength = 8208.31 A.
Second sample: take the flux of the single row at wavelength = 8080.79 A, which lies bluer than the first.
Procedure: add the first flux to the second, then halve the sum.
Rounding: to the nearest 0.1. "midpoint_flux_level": 9.7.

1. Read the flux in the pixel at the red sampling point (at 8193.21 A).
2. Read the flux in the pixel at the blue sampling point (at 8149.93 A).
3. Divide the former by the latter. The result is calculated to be 0.98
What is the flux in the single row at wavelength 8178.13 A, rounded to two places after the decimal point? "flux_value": 10.10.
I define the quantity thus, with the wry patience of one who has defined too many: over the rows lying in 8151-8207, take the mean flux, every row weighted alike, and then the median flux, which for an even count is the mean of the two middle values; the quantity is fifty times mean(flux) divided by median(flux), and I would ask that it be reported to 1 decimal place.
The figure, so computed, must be 50.0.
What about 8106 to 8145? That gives 50.0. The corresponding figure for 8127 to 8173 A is 50.0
